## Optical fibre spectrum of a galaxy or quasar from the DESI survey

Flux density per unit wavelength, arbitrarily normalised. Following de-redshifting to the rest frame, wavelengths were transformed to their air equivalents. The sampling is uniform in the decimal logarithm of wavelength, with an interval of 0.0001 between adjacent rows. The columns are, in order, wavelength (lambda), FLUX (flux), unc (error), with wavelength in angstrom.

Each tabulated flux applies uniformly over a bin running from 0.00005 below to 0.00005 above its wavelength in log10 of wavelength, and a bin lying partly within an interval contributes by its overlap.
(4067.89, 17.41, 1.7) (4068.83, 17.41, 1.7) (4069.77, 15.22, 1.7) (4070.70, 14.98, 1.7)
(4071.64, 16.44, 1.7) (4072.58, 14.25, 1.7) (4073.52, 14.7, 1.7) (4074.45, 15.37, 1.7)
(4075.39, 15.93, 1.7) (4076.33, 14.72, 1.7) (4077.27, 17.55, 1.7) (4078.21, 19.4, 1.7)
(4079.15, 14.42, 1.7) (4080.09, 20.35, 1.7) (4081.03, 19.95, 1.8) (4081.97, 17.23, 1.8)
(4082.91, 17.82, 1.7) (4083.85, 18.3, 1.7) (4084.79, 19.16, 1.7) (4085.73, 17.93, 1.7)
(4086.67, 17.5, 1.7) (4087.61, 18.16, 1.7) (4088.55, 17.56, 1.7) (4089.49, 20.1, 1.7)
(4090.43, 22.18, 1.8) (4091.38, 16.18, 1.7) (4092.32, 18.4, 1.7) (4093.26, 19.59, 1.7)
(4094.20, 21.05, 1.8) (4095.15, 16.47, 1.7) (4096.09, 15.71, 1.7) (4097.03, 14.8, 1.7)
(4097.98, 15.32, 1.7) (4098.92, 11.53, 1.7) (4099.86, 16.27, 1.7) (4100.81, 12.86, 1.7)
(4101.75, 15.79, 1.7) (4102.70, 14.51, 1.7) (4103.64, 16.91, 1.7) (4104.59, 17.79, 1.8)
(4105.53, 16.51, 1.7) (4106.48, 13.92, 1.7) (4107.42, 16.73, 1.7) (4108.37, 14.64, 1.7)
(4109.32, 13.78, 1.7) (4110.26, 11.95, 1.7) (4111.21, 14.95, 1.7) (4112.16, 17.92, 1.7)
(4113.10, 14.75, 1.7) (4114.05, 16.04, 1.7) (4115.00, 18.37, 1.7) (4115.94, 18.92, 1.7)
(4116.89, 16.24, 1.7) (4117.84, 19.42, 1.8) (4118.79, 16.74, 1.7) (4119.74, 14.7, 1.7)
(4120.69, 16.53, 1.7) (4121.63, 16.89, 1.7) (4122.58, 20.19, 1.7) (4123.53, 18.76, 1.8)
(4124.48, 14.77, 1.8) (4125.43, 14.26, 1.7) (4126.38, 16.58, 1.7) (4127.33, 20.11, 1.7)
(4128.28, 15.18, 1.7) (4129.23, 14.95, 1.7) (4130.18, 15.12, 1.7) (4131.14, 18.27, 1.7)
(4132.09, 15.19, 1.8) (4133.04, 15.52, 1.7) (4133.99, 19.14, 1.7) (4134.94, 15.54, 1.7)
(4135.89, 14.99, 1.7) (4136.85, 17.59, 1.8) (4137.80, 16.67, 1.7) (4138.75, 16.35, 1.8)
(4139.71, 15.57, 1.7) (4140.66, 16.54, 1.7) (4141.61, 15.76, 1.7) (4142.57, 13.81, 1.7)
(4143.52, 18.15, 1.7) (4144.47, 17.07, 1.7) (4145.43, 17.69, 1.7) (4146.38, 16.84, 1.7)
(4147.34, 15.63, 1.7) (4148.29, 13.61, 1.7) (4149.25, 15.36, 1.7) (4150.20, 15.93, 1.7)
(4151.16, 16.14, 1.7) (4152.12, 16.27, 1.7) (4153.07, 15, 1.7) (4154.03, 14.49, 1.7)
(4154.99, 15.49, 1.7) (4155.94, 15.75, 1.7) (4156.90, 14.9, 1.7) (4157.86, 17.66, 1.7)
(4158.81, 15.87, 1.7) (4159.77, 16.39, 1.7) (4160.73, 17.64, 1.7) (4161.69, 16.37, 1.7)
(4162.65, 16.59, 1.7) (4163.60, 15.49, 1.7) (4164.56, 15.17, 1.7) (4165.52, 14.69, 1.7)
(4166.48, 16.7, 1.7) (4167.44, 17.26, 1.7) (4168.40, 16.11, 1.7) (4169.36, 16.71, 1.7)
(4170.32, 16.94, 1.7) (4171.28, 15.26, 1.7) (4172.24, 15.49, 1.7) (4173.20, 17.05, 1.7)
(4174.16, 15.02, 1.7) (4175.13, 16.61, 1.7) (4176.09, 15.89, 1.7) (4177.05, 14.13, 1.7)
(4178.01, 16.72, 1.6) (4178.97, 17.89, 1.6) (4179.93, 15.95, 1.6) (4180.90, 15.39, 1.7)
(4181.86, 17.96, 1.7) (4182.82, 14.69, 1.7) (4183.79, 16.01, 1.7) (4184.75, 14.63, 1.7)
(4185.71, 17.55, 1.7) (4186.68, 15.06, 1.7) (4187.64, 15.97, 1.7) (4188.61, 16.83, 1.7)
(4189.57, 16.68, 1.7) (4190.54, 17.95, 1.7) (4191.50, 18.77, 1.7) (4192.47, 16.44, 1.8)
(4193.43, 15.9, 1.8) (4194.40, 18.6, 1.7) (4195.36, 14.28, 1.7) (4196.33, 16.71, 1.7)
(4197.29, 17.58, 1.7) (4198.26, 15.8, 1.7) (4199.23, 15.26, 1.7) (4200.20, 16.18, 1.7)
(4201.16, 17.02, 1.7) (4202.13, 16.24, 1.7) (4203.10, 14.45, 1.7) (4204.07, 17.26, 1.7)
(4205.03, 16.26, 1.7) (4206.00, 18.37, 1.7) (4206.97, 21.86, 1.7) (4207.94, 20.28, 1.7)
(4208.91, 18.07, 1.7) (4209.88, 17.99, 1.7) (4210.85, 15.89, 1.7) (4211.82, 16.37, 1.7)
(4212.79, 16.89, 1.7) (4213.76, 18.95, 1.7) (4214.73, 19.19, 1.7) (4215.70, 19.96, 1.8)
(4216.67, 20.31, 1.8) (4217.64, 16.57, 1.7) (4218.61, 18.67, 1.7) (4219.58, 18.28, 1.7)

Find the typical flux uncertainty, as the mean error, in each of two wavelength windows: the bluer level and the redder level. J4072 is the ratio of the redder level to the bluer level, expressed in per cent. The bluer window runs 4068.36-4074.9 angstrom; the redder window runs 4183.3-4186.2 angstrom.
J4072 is 100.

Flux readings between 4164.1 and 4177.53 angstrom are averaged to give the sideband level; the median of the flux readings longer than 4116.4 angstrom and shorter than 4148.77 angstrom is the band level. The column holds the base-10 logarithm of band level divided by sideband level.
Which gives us 0.01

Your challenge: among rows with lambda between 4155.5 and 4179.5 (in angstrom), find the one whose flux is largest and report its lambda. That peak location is 4178.97 angstrom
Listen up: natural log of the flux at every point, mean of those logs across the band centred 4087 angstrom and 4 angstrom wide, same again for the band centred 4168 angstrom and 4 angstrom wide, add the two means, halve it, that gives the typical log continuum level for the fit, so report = 2.85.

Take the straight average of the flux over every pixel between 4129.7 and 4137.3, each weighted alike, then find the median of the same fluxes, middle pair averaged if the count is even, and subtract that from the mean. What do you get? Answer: 0.9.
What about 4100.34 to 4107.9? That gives -0.5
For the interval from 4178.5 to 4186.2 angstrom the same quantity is 0.3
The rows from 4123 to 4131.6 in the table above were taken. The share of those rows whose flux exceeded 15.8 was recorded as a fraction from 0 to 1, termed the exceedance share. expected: 0.44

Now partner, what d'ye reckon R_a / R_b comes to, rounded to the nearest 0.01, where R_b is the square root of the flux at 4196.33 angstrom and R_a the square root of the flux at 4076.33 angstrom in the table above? 0.94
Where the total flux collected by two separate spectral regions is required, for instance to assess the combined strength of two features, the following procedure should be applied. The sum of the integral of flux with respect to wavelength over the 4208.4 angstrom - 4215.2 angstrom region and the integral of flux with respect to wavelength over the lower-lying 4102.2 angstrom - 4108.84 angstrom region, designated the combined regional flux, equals 225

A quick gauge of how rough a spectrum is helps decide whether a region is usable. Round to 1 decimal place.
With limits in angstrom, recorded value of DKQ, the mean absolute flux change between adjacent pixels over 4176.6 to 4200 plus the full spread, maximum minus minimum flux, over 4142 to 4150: 6.3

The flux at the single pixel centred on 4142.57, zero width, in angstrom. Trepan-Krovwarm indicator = 13.81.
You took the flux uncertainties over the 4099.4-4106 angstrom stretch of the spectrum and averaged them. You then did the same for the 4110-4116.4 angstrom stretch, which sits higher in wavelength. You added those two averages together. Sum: 3.41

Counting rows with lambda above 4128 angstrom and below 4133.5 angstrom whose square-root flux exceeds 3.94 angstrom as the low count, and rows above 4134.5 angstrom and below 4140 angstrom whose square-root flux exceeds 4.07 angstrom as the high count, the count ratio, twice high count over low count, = 4.00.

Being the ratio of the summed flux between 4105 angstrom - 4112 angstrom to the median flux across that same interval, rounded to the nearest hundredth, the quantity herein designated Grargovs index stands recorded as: 7.00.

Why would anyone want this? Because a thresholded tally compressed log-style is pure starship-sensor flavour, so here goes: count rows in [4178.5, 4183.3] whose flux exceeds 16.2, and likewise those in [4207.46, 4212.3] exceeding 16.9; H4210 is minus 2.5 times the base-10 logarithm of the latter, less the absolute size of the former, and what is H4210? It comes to -3.2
